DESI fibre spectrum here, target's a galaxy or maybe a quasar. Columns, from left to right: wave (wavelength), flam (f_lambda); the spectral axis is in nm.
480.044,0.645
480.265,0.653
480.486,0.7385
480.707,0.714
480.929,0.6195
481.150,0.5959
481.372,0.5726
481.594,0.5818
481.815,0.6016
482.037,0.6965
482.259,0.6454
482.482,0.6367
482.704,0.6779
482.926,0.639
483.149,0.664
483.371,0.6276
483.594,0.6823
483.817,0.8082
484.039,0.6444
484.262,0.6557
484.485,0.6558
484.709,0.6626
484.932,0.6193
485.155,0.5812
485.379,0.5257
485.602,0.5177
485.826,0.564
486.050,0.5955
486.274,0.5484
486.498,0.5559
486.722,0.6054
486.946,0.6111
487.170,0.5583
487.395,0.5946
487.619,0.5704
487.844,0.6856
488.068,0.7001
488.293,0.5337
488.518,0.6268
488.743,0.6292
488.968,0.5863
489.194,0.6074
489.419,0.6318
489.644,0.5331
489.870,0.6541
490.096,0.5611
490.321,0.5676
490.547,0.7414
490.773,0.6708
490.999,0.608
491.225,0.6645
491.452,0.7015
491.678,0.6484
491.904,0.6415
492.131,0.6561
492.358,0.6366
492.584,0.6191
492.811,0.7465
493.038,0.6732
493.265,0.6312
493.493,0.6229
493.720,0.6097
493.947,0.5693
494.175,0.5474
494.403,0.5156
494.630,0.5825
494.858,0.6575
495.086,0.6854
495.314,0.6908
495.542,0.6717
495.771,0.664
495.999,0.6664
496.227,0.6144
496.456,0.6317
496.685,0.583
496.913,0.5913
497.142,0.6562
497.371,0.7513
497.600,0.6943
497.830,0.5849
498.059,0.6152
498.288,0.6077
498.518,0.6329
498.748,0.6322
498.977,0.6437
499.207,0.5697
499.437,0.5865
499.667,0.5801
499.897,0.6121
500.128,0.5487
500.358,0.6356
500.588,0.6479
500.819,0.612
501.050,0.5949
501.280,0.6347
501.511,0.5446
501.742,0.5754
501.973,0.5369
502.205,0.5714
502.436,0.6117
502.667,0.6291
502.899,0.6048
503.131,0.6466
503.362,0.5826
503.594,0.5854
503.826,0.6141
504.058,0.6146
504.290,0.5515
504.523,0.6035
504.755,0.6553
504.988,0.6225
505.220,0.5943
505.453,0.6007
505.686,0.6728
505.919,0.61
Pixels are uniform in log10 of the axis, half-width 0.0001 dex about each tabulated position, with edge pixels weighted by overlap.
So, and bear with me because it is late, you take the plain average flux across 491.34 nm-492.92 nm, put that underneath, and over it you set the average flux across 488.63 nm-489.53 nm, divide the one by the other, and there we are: 0.92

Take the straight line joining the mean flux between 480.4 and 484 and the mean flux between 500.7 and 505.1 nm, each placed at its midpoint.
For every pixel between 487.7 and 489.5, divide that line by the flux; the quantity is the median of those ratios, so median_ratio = 1.02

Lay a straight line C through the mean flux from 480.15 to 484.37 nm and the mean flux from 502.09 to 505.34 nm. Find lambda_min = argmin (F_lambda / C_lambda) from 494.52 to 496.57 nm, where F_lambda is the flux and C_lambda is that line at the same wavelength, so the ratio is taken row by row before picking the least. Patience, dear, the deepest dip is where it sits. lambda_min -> 494.630 nm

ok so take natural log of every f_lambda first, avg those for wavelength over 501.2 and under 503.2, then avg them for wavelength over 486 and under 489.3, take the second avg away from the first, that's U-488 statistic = -0.01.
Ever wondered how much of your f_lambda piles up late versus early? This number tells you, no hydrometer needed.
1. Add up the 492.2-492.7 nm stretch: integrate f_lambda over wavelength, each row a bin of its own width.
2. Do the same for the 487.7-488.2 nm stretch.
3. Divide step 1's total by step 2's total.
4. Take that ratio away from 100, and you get 99.1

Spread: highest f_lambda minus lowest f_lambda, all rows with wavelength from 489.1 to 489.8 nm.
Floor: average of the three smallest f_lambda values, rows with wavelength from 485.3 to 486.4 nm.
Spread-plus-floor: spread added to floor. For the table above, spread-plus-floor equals 0.63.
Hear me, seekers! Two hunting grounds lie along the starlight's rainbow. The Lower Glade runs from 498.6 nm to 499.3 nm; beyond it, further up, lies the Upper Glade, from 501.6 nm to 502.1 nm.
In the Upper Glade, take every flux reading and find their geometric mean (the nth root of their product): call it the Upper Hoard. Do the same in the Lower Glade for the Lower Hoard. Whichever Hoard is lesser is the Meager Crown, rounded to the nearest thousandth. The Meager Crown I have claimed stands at 0.556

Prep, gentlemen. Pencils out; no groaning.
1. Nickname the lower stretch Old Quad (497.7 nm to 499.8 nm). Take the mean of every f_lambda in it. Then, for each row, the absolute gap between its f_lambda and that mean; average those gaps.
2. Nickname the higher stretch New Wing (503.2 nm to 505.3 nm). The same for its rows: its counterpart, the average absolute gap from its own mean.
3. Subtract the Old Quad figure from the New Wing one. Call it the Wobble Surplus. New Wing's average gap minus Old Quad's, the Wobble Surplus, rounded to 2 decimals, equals 0.00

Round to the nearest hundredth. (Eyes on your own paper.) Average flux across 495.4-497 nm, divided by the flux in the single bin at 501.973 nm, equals 1.18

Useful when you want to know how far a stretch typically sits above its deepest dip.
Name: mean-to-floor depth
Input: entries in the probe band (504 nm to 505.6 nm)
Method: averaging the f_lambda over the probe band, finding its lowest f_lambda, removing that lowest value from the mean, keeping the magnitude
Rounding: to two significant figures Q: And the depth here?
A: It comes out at 0.055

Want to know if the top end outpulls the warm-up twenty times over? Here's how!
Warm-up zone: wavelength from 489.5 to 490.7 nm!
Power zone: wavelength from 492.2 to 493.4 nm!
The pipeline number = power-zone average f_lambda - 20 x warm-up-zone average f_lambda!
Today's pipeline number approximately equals -11.6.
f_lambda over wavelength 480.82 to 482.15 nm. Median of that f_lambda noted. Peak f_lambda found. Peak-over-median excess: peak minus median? 0.098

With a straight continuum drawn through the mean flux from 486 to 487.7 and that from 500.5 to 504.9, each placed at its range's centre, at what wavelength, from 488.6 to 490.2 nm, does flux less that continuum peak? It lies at 489.870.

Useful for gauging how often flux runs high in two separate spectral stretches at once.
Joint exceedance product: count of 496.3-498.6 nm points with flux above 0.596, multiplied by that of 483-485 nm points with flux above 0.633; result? 49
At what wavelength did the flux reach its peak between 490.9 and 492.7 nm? 491.452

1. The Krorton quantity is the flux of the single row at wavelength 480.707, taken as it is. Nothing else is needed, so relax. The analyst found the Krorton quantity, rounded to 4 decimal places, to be 0.7140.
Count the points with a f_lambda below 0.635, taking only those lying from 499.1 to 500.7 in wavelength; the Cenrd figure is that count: 5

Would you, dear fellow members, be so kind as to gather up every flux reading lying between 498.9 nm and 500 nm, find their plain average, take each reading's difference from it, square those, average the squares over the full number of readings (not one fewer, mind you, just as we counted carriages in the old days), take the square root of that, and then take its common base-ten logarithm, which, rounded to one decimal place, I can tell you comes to -1.6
